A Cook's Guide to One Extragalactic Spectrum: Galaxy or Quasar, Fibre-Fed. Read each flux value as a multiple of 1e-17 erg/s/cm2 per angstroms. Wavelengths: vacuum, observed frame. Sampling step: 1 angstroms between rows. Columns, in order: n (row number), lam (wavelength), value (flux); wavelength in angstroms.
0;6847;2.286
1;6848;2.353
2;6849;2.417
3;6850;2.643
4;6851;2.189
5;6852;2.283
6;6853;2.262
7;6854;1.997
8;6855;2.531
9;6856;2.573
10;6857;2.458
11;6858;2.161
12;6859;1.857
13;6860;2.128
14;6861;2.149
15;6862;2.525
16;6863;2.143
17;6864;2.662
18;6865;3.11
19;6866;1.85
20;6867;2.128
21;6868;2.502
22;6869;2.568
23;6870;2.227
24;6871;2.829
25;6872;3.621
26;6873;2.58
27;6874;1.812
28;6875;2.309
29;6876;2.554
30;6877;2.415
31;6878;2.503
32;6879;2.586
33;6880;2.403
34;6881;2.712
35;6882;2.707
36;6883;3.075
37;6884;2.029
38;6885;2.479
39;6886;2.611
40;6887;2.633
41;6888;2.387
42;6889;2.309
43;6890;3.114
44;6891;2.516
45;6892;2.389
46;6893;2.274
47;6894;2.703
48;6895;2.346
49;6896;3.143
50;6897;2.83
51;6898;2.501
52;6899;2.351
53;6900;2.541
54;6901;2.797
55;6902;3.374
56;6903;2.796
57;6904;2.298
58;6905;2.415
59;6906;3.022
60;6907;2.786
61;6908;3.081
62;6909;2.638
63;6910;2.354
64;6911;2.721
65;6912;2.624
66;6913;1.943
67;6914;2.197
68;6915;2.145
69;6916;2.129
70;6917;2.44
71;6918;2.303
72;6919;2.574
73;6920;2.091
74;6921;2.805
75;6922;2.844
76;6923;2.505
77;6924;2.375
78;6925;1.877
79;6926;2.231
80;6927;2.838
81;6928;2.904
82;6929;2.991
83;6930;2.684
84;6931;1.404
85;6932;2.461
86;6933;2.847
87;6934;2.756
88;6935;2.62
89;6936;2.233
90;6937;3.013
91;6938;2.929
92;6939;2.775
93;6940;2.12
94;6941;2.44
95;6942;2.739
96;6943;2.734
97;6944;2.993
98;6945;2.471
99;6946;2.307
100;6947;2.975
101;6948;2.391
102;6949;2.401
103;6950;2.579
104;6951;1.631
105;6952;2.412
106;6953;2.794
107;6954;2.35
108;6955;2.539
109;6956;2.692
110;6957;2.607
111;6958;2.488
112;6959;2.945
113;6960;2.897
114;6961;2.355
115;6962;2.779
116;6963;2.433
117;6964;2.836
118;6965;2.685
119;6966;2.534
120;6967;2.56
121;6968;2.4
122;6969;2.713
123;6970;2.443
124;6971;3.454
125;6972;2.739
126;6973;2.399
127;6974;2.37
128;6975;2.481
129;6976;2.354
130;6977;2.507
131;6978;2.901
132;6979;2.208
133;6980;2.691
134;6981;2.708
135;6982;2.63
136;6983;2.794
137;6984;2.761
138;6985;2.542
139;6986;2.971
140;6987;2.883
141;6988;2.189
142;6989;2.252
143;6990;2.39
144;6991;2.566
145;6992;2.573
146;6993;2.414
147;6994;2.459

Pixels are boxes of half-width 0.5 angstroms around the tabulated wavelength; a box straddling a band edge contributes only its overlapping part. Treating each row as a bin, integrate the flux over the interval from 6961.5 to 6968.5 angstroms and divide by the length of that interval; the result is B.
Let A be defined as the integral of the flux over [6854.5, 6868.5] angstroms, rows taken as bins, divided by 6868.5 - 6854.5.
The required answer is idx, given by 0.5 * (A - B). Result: -0.13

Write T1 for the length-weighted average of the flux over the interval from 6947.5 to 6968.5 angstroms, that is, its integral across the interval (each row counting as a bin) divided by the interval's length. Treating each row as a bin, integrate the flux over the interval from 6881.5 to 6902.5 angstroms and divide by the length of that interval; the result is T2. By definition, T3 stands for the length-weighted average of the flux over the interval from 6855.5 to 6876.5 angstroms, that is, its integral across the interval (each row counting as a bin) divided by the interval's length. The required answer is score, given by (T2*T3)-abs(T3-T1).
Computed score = 6.2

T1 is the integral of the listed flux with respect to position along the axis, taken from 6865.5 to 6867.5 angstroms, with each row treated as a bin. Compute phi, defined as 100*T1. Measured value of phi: 398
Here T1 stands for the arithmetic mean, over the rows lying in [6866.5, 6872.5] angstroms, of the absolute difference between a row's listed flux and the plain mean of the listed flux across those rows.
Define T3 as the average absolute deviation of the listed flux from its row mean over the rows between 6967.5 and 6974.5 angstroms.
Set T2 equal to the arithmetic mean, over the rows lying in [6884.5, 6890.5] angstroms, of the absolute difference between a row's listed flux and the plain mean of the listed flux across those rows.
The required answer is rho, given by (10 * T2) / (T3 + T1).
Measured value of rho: 3.0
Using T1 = 0.39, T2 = 0.20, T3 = 0.28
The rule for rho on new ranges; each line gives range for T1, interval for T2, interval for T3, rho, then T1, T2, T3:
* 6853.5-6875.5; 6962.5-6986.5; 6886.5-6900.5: 3.5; 0.33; 0.19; 0.22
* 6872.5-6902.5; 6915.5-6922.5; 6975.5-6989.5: 5.4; 0.23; 0.25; 0.22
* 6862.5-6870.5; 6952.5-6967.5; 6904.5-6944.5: 2.6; 0.31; 0.16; 0.30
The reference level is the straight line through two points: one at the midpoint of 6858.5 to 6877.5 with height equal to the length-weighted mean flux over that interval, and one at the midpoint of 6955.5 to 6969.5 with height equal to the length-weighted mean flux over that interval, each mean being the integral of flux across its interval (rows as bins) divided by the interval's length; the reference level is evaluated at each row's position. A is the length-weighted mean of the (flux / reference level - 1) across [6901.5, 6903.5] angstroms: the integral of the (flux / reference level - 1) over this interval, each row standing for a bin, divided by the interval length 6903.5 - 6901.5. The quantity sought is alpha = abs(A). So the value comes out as 0.235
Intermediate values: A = 0.23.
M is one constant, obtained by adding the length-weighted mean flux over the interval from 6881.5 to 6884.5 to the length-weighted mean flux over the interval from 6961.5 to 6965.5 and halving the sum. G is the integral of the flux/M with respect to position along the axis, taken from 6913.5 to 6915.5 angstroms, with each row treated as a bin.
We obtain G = 1.64 angstroms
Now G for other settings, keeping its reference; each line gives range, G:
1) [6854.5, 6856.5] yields 1.93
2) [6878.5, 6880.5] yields 1.89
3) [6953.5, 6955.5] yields 1.85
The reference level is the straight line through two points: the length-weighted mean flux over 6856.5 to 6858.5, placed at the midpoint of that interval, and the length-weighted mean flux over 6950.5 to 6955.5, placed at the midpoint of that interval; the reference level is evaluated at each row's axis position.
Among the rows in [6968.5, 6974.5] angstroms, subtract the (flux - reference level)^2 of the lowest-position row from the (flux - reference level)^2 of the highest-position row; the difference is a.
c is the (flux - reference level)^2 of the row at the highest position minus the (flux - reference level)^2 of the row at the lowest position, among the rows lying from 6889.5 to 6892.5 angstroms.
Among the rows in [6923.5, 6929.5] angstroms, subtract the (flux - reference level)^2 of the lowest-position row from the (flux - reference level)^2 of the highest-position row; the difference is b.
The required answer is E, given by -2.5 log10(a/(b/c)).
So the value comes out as 1.8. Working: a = -0.13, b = 0.43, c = -0.6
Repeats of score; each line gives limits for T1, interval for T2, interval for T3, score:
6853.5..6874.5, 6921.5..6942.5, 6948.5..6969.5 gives 6.4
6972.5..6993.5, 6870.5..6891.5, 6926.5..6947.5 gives 6.7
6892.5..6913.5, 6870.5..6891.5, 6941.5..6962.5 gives 6.6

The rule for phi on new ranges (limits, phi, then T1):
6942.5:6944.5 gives 573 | 5.7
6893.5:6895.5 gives 505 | 5.0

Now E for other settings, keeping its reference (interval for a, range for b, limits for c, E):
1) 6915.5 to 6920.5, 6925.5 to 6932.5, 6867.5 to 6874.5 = 0.2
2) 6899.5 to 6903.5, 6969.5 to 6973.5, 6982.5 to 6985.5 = -1.6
